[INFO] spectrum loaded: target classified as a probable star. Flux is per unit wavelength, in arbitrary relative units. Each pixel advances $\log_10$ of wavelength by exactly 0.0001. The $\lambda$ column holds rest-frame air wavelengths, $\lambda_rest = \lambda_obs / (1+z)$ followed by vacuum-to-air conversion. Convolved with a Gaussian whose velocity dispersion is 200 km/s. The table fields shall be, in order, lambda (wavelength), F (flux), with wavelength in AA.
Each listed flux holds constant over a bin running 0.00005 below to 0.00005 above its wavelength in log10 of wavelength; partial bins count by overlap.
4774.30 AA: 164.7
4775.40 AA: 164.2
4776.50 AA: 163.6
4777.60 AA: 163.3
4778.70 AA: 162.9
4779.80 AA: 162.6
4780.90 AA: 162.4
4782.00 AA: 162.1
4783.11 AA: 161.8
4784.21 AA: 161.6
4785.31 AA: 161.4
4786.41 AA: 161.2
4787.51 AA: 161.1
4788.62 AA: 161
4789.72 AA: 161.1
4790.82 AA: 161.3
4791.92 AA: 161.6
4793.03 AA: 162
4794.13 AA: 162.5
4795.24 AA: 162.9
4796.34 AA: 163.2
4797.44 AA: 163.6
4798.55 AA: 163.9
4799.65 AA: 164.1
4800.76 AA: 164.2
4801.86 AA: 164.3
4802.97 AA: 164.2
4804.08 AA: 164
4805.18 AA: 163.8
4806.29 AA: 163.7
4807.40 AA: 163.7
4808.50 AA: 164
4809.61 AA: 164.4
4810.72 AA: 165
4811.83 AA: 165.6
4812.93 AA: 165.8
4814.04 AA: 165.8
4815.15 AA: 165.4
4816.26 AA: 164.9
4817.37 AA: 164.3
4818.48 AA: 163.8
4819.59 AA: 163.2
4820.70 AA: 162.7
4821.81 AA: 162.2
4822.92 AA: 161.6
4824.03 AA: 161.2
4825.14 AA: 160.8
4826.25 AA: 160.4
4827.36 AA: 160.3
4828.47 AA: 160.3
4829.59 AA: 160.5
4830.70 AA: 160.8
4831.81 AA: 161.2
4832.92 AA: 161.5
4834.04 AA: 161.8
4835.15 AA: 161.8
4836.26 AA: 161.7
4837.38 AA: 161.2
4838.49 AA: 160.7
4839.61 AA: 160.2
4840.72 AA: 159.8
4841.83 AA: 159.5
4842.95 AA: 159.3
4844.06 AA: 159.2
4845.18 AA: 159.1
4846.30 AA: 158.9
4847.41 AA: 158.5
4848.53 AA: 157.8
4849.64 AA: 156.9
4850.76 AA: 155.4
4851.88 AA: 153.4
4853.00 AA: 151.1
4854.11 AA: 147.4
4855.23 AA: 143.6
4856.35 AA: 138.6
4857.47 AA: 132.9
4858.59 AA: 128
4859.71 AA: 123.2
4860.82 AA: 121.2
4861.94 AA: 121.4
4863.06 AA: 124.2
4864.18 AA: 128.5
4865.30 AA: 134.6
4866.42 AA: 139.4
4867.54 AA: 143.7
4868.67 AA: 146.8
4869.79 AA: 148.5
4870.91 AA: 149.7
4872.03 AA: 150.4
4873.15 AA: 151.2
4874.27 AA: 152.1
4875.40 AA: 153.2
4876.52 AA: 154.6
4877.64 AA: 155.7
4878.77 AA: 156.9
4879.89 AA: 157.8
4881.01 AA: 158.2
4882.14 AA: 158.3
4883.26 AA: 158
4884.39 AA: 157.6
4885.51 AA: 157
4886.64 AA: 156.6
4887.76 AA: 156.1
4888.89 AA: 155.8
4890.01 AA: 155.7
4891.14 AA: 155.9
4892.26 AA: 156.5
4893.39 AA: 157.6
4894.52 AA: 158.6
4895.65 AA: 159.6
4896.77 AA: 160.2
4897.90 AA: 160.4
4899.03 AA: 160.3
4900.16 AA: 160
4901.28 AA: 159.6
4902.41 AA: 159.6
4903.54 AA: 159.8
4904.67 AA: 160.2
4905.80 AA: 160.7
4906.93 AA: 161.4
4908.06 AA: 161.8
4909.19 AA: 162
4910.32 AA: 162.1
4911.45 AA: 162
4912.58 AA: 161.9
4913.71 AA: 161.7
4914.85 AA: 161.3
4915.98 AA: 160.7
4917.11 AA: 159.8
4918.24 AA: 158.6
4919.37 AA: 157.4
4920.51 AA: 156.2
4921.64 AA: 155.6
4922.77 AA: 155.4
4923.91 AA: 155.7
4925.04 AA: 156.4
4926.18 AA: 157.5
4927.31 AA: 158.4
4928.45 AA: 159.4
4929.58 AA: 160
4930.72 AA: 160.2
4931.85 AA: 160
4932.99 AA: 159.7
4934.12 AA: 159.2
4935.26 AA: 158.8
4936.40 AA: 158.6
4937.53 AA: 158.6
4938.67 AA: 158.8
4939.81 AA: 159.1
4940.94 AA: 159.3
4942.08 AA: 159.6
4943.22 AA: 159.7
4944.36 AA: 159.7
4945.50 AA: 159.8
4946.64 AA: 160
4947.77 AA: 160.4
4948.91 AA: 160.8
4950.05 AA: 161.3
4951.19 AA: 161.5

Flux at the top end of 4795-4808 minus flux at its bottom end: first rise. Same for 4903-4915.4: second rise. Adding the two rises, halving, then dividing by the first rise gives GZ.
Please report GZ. 1.4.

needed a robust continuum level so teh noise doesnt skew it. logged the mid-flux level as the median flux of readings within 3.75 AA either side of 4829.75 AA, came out 160.5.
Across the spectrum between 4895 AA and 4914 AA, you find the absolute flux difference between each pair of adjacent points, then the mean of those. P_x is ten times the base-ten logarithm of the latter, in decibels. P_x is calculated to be -5.5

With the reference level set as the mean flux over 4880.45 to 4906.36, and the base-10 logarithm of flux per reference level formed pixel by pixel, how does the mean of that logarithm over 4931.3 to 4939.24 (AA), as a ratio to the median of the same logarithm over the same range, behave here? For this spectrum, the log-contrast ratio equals 1.7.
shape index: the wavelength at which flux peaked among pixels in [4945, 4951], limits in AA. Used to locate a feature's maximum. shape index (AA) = 4950.05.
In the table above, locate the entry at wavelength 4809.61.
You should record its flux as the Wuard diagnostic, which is 164.4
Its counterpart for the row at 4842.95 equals 159.3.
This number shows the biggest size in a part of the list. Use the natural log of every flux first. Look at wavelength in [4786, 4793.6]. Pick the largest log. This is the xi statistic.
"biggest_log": 5.09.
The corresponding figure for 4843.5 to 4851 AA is 5.07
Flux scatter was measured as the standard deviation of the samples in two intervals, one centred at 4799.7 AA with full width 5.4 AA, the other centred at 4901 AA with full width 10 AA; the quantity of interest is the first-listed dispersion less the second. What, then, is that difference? -0.1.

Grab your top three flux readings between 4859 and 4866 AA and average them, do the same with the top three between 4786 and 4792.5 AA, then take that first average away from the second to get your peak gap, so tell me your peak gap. 32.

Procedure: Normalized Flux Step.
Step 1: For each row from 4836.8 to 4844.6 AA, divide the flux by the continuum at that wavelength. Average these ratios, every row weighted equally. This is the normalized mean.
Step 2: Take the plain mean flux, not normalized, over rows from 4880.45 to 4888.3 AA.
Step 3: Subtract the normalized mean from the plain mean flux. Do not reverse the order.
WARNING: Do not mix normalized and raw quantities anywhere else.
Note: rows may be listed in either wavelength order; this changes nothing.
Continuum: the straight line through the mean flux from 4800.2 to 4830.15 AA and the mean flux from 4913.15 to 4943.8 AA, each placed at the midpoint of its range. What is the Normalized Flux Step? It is 156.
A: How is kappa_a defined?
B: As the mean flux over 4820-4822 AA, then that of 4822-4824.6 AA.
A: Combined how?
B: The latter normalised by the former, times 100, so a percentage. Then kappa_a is 99.4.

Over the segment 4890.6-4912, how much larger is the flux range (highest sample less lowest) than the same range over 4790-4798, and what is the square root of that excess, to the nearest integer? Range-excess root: 2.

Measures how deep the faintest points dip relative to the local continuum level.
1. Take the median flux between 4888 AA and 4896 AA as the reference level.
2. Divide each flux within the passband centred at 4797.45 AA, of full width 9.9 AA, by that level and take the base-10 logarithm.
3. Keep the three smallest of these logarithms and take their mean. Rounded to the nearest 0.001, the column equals 0.016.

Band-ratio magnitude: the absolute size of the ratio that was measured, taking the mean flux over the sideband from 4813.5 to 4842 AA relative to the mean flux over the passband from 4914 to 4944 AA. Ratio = 1.02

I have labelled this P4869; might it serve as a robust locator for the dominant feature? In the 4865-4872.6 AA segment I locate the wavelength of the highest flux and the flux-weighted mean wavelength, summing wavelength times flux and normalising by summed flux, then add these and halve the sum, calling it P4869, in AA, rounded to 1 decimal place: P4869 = 4870.4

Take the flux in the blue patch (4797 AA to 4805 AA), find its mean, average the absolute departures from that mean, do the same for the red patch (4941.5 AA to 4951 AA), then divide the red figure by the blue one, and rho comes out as 2.8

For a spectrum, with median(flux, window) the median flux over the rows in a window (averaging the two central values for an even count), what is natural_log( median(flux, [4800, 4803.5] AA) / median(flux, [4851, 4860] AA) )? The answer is 0.15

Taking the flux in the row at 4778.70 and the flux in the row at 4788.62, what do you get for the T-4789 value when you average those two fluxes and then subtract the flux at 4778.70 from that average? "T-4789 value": -1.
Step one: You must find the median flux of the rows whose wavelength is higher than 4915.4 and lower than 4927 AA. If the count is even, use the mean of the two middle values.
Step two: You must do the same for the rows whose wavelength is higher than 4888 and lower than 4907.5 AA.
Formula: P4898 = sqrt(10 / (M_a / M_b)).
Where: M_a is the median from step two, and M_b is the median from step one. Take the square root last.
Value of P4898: 3.14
